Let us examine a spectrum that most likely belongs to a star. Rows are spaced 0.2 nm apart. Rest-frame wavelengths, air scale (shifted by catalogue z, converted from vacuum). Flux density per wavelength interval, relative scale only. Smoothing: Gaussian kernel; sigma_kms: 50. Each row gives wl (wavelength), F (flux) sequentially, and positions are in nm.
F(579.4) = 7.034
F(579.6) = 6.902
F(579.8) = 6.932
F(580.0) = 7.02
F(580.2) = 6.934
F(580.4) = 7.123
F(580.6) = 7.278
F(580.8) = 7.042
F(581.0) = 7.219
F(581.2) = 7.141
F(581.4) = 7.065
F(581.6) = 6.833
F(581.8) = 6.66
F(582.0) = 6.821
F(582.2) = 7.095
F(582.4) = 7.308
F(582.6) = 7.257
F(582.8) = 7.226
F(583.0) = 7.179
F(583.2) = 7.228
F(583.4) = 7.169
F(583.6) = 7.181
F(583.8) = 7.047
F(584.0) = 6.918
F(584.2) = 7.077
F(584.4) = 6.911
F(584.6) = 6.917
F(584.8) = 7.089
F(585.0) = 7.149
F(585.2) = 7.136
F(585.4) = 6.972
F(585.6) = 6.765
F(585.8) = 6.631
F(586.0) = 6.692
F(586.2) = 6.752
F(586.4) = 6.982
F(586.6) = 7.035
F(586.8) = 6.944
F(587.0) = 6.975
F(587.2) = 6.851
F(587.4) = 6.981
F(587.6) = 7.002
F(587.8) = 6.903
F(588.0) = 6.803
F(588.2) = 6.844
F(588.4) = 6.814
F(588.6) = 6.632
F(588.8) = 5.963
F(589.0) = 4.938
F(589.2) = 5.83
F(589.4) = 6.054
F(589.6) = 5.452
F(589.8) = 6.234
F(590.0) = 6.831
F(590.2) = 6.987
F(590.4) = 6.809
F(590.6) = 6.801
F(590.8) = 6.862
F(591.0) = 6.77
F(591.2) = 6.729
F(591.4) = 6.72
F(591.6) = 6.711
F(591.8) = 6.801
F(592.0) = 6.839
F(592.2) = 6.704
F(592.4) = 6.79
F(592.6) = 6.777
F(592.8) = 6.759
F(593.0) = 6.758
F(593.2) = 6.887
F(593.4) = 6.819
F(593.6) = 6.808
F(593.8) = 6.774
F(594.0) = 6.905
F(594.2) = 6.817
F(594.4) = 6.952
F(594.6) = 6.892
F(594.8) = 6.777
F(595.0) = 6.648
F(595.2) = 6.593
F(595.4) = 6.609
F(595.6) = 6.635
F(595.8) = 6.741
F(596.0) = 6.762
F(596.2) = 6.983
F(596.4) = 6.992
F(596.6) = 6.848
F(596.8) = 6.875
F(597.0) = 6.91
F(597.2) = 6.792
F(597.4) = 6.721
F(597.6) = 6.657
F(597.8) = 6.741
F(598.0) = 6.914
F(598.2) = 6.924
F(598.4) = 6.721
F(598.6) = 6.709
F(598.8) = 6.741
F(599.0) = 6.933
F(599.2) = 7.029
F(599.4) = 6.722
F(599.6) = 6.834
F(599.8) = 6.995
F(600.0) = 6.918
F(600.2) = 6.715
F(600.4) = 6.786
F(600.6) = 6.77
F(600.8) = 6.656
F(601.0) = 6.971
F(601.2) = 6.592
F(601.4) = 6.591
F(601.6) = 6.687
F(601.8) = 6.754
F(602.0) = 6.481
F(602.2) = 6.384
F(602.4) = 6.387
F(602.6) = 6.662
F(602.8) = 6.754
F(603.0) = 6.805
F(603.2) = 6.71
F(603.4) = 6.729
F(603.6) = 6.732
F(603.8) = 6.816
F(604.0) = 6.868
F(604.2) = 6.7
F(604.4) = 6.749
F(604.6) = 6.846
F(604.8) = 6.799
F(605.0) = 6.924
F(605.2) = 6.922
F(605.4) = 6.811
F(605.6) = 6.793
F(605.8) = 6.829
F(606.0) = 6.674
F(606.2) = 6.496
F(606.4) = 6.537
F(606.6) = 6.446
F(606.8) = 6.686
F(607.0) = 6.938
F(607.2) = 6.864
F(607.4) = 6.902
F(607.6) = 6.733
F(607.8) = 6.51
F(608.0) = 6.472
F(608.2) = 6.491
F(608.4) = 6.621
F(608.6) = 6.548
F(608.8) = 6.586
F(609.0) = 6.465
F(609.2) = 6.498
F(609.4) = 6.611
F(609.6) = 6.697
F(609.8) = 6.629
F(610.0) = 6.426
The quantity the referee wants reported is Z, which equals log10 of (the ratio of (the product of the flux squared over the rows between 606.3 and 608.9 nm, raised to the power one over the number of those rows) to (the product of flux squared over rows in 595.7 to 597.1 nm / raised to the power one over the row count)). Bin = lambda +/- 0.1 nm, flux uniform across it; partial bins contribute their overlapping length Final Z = -0.03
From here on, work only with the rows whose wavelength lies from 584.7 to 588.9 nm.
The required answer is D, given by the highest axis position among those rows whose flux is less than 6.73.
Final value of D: 588.8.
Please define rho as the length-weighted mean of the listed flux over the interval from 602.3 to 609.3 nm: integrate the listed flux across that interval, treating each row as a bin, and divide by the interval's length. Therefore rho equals 6.69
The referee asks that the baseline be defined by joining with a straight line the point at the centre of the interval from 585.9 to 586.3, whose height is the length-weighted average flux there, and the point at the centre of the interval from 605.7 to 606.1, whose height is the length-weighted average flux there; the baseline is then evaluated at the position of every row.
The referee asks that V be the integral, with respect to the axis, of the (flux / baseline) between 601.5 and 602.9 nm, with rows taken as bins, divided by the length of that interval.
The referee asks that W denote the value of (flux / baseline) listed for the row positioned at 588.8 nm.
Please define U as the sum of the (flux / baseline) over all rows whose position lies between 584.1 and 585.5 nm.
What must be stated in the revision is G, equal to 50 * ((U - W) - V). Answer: 273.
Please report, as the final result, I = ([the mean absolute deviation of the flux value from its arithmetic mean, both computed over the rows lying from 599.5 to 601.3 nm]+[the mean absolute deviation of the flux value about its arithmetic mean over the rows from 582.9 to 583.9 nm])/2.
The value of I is 0.078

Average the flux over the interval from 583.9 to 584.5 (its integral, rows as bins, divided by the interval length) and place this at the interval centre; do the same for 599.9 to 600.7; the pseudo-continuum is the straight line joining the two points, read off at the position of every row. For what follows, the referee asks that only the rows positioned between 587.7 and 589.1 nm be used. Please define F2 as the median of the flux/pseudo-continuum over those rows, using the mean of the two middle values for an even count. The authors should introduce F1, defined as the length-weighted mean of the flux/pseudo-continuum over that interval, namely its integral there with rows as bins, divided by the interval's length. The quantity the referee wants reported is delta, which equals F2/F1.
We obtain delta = 1.06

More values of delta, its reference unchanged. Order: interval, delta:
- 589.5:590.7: 1.04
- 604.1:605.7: 1.00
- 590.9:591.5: 1.00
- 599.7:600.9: 1.00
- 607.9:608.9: 1.00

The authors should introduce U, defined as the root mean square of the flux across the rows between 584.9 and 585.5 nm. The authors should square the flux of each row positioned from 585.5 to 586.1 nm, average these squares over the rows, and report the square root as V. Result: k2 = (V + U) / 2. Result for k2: 6.89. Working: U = 7.1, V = 6.70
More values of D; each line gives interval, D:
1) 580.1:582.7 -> 581.8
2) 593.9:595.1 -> 595.0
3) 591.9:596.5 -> 595.6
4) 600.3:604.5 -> 604.2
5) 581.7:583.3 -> 581.8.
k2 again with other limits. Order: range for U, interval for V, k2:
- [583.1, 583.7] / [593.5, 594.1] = 7.01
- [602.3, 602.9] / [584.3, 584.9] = 6.79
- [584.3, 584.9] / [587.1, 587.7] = 6.96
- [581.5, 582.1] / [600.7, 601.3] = 6.76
